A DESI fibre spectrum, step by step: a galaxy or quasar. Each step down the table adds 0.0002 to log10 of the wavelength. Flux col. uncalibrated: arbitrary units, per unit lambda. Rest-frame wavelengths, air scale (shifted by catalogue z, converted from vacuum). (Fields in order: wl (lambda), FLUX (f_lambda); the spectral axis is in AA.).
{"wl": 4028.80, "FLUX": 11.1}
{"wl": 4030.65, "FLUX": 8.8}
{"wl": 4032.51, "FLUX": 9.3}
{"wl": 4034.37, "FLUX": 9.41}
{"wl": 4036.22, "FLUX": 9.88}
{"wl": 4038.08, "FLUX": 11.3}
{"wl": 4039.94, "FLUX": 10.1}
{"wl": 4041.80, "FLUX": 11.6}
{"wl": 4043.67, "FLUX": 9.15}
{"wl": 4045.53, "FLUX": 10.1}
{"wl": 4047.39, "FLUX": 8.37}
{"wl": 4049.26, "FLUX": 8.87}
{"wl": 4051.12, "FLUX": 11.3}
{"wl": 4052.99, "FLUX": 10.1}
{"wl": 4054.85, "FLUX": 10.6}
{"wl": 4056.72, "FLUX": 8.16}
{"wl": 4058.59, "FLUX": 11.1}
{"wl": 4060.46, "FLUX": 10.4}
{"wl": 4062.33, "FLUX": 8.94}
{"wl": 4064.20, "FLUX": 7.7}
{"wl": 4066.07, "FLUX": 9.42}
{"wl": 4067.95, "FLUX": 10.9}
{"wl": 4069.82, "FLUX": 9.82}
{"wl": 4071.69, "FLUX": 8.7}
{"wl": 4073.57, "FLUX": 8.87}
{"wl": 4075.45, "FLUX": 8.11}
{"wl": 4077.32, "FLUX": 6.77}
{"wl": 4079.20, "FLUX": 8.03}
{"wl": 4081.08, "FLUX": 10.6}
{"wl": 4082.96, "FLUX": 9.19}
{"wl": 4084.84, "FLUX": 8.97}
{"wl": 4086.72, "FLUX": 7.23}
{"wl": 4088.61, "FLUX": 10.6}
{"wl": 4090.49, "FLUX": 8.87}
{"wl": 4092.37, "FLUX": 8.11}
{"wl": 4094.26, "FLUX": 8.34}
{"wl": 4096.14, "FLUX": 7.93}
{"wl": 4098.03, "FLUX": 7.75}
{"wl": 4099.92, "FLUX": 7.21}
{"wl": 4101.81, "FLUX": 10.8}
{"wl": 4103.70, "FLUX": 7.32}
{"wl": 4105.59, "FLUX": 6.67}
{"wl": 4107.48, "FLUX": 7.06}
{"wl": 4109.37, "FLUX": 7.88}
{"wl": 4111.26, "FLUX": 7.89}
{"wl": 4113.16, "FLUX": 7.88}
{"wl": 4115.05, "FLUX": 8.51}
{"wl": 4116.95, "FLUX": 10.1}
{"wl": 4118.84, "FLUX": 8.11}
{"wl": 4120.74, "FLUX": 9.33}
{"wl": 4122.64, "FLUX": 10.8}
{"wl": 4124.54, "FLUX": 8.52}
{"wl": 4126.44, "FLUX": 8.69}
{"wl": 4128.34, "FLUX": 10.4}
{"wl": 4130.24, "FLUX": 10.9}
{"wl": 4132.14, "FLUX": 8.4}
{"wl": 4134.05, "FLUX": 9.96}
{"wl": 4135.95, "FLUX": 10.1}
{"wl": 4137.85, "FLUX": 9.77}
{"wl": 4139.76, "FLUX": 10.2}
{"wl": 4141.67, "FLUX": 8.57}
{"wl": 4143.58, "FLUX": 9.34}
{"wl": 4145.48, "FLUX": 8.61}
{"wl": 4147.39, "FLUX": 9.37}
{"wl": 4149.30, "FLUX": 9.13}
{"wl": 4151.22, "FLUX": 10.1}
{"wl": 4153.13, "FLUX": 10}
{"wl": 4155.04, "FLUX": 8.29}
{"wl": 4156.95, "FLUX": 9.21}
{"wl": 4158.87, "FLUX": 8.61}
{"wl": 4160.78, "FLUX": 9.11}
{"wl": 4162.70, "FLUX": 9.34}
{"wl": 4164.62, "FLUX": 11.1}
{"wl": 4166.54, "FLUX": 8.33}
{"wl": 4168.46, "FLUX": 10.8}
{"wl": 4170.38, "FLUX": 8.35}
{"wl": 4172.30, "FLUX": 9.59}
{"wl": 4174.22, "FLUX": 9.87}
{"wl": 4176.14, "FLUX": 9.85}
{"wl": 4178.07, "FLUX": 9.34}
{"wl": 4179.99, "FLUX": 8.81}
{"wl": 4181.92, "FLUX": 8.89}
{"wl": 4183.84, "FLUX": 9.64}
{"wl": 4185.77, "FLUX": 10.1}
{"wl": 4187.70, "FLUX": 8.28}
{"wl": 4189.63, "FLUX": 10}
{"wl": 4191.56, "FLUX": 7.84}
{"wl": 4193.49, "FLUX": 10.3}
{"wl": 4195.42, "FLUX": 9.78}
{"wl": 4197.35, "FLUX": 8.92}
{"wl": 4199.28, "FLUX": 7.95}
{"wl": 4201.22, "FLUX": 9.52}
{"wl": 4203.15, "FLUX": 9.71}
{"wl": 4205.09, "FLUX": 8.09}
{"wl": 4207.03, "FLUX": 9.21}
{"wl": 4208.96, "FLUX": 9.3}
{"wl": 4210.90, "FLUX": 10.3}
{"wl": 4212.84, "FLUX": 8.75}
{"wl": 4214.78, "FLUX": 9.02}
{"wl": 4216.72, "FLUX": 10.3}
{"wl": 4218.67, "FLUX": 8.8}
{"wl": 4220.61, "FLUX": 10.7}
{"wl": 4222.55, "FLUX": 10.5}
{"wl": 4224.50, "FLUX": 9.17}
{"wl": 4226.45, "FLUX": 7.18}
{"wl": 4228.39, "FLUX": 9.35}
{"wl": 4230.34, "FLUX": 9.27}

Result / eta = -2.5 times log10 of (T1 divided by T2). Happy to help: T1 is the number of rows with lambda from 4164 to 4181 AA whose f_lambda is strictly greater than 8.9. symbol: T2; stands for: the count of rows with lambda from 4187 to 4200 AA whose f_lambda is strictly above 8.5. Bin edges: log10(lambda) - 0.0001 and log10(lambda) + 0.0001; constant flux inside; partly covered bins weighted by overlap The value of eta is -0.44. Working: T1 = 6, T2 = 4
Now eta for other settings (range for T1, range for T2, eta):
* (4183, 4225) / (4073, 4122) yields -0.51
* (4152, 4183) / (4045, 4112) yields 0.70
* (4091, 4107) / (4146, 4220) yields 3.73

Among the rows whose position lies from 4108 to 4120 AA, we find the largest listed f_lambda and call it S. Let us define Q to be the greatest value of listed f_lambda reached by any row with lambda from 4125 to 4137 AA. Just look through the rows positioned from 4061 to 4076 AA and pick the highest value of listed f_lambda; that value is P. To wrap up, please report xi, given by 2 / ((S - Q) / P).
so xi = -27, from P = 10.9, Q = 10.9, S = 10.1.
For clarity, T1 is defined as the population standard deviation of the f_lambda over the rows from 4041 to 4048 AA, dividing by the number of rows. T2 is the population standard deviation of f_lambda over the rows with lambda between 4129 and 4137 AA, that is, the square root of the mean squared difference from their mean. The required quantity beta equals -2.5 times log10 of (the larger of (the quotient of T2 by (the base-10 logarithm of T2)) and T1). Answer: -0.20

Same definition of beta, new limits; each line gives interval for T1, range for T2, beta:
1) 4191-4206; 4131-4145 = 0.13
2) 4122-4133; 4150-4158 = -0.10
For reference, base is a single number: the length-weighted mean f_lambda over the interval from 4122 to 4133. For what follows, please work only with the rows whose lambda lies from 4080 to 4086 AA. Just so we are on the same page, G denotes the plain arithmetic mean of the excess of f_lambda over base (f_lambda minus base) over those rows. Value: -0.01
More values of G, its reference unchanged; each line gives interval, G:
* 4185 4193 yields -0.54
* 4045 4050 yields -0.49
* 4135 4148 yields -0.18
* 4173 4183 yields -0.25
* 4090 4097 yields -1.29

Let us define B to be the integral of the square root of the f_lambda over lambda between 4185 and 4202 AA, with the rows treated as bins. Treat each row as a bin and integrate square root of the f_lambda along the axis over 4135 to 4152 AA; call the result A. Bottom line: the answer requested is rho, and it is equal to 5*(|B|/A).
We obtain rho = 4.92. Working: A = 52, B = 51.4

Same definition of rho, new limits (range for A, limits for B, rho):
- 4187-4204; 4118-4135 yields 5.08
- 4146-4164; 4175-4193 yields 4.99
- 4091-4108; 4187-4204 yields 5.37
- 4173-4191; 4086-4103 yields 4.49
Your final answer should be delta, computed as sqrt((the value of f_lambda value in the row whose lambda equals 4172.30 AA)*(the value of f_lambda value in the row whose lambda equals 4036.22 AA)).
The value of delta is 9.73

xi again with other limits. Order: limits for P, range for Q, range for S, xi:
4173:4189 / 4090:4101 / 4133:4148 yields 15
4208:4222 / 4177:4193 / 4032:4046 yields 14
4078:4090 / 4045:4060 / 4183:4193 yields -18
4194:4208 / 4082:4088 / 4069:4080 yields 31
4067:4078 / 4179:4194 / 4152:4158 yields -73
